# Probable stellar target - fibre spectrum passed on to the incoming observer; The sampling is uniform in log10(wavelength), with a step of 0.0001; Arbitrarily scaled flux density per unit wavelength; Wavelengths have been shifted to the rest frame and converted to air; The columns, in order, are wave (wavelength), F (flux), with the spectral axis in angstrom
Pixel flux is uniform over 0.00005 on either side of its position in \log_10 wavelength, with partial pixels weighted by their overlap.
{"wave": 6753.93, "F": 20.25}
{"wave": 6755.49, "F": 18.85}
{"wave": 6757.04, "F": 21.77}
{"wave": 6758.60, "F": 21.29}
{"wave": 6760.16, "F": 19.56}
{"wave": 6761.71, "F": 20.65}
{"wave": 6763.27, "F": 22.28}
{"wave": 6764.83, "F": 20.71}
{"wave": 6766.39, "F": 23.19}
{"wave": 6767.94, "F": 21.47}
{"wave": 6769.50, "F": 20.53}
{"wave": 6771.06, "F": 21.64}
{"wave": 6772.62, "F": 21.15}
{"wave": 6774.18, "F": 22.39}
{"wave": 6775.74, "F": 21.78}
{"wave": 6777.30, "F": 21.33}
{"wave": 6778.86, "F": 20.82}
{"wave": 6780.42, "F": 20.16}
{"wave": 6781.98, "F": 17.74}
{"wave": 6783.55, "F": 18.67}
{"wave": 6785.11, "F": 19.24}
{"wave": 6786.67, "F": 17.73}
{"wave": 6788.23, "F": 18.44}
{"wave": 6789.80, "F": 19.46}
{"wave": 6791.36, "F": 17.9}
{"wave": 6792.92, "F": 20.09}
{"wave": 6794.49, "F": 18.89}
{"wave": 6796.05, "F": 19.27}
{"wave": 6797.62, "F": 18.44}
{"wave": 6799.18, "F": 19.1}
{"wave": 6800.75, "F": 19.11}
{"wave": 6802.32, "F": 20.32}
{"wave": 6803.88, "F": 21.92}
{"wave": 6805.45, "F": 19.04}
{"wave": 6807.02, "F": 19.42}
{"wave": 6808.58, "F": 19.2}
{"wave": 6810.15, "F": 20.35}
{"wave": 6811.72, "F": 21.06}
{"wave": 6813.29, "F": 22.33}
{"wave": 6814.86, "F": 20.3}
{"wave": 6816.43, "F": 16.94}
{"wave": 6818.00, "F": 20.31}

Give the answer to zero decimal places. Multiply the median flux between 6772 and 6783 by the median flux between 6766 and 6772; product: 456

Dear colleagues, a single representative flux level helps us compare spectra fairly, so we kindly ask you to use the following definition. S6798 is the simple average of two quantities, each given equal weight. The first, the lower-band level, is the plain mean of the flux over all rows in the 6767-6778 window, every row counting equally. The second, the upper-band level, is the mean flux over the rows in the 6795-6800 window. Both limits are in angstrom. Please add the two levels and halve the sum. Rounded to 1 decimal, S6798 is 20.2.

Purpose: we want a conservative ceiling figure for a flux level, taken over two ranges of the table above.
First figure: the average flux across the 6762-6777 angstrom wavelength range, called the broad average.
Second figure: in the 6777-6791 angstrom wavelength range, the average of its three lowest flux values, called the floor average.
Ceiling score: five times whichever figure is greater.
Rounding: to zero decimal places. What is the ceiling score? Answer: 108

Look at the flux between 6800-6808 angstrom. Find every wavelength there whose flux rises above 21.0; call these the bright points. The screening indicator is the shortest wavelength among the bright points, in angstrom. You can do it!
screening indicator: 6803.88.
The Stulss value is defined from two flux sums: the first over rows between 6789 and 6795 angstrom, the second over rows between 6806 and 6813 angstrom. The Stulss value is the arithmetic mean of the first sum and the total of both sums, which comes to 116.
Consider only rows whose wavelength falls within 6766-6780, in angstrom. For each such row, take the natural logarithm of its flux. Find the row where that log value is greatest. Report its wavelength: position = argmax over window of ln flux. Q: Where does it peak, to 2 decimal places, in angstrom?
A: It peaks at 6766.39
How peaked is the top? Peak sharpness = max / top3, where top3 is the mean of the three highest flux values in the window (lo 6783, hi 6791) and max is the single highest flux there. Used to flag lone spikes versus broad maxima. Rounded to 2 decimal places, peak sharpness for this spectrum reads 1.02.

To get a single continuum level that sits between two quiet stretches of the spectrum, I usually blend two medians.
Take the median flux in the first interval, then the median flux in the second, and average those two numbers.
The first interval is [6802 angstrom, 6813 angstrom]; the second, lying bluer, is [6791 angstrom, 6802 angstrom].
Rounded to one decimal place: 19.7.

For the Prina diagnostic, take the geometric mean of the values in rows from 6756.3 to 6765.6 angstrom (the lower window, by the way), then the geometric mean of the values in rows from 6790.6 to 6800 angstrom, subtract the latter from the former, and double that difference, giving 4.2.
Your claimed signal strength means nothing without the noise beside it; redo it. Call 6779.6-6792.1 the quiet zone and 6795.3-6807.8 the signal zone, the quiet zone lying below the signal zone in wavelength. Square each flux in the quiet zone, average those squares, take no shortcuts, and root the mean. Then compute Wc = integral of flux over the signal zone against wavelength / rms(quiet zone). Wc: 13.1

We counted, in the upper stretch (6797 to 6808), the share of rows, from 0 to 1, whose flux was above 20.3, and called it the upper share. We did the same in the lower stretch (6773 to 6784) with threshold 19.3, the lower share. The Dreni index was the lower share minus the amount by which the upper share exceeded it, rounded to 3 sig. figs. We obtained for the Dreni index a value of 1.14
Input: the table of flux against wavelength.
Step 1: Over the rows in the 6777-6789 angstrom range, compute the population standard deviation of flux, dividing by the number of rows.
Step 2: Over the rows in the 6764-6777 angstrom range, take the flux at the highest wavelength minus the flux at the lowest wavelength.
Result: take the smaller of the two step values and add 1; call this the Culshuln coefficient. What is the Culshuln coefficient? 2.1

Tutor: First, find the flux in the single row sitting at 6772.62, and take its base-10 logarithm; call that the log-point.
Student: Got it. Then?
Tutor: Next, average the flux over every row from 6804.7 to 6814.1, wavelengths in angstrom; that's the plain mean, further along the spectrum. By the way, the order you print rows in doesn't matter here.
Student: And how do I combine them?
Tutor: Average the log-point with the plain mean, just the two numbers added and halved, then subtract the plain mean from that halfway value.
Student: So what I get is -9.5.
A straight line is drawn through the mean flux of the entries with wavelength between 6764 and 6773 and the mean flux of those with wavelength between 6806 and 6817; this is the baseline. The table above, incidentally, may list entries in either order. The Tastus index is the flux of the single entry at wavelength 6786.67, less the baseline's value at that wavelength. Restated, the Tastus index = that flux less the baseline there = -3.1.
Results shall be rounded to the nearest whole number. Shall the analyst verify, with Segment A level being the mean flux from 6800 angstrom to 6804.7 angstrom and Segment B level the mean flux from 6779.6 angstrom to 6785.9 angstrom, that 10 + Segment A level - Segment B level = 11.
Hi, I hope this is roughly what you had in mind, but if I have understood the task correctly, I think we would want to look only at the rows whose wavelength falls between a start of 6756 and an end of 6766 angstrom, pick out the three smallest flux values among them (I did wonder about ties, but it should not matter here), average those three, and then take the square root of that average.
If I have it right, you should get 4.51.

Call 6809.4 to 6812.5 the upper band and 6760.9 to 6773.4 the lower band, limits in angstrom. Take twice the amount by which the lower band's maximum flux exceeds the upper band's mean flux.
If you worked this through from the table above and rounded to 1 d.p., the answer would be 5.0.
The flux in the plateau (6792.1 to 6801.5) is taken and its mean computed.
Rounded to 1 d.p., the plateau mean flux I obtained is 19.1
